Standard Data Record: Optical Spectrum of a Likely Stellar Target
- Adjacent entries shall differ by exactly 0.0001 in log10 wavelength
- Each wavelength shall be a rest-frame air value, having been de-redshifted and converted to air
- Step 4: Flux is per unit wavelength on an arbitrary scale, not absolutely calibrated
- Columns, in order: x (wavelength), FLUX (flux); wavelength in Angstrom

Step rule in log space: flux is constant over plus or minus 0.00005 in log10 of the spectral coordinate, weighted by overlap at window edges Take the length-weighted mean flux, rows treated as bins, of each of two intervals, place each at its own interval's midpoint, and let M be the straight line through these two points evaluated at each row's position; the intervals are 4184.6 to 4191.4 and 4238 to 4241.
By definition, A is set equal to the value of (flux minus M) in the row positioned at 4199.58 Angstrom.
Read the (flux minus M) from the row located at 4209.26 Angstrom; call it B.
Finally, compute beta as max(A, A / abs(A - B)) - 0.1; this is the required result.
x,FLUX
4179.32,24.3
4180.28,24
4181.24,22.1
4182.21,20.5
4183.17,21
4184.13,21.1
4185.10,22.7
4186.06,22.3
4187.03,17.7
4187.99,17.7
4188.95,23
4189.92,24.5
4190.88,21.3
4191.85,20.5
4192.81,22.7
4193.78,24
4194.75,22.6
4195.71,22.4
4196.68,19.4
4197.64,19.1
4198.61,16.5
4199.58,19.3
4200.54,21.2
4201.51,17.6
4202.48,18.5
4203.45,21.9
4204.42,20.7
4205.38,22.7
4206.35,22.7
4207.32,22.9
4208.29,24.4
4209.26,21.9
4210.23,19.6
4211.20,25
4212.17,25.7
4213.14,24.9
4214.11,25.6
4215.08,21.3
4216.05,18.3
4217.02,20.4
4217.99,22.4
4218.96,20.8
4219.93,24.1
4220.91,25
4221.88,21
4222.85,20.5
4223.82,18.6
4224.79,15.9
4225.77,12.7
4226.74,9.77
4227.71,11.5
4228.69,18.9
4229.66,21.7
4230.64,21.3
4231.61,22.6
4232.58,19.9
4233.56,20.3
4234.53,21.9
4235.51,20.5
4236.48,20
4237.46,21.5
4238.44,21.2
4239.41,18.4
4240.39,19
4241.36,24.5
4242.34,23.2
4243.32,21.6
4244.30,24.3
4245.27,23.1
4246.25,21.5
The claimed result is -0.7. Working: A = -1.7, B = 1.2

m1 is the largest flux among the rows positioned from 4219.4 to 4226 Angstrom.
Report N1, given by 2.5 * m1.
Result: 62.5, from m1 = 25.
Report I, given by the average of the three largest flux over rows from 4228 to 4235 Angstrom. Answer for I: 22.1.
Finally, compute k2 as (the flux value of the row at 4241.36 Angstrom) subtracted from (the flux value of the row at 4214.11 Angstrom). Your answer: 1.1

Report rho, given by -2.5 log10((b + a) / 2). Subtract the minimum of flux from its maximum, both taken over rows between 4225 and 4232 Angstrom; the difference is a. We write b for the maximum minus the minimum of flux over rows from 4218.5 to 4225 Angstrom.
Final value -2.60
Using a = 13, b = 9.1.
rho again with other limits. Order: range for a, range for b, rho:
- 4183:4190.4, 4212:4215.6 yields -1.87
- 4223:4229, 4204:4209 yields -2.02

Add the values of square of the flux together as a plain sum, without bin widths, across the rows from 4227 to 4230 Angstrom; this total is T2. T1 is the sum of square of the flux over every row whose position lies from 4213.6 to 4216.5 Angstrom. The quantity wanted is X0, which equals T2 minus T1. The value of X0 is -484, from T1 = 1444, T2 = 960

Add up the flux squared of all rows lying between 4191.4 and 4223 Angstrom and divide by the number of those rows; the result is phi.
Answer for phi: 476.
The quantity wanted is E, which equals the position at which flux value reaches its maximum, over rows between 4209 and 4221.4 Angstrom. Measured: 4212.17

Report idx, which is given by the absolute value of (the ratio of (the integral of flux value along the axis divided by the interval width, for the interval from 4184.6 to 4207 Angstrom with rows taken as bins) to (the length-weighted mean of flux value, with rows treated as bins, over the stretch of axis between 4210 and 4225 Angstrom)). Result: 0.95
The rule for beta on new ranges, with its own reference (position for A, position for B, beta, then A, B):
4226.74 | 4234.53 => -0.9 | -10.4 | 2.0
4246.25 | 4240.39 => 1.8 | 1.9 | -0.8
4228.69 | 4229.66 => -0.5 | -1.2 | 1.6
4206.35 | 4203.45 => 2.1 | 1.9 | 1.1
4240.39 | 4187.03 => -0.4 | -0.8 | -3.6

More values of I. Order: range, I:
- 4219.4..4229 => 23.4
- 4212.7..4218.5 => 24.3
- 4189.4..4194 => 23.7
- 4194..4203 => 22.1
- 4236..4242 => 22.4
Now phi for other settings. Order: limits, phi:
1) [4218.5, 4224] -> 474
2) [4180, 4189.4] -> 454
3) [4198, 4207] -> 409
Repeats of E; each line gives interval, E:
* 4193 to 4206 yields 4193.78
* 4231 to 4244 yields 4241.36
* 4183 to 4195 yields 4189.92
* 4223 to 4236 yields 4231.61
